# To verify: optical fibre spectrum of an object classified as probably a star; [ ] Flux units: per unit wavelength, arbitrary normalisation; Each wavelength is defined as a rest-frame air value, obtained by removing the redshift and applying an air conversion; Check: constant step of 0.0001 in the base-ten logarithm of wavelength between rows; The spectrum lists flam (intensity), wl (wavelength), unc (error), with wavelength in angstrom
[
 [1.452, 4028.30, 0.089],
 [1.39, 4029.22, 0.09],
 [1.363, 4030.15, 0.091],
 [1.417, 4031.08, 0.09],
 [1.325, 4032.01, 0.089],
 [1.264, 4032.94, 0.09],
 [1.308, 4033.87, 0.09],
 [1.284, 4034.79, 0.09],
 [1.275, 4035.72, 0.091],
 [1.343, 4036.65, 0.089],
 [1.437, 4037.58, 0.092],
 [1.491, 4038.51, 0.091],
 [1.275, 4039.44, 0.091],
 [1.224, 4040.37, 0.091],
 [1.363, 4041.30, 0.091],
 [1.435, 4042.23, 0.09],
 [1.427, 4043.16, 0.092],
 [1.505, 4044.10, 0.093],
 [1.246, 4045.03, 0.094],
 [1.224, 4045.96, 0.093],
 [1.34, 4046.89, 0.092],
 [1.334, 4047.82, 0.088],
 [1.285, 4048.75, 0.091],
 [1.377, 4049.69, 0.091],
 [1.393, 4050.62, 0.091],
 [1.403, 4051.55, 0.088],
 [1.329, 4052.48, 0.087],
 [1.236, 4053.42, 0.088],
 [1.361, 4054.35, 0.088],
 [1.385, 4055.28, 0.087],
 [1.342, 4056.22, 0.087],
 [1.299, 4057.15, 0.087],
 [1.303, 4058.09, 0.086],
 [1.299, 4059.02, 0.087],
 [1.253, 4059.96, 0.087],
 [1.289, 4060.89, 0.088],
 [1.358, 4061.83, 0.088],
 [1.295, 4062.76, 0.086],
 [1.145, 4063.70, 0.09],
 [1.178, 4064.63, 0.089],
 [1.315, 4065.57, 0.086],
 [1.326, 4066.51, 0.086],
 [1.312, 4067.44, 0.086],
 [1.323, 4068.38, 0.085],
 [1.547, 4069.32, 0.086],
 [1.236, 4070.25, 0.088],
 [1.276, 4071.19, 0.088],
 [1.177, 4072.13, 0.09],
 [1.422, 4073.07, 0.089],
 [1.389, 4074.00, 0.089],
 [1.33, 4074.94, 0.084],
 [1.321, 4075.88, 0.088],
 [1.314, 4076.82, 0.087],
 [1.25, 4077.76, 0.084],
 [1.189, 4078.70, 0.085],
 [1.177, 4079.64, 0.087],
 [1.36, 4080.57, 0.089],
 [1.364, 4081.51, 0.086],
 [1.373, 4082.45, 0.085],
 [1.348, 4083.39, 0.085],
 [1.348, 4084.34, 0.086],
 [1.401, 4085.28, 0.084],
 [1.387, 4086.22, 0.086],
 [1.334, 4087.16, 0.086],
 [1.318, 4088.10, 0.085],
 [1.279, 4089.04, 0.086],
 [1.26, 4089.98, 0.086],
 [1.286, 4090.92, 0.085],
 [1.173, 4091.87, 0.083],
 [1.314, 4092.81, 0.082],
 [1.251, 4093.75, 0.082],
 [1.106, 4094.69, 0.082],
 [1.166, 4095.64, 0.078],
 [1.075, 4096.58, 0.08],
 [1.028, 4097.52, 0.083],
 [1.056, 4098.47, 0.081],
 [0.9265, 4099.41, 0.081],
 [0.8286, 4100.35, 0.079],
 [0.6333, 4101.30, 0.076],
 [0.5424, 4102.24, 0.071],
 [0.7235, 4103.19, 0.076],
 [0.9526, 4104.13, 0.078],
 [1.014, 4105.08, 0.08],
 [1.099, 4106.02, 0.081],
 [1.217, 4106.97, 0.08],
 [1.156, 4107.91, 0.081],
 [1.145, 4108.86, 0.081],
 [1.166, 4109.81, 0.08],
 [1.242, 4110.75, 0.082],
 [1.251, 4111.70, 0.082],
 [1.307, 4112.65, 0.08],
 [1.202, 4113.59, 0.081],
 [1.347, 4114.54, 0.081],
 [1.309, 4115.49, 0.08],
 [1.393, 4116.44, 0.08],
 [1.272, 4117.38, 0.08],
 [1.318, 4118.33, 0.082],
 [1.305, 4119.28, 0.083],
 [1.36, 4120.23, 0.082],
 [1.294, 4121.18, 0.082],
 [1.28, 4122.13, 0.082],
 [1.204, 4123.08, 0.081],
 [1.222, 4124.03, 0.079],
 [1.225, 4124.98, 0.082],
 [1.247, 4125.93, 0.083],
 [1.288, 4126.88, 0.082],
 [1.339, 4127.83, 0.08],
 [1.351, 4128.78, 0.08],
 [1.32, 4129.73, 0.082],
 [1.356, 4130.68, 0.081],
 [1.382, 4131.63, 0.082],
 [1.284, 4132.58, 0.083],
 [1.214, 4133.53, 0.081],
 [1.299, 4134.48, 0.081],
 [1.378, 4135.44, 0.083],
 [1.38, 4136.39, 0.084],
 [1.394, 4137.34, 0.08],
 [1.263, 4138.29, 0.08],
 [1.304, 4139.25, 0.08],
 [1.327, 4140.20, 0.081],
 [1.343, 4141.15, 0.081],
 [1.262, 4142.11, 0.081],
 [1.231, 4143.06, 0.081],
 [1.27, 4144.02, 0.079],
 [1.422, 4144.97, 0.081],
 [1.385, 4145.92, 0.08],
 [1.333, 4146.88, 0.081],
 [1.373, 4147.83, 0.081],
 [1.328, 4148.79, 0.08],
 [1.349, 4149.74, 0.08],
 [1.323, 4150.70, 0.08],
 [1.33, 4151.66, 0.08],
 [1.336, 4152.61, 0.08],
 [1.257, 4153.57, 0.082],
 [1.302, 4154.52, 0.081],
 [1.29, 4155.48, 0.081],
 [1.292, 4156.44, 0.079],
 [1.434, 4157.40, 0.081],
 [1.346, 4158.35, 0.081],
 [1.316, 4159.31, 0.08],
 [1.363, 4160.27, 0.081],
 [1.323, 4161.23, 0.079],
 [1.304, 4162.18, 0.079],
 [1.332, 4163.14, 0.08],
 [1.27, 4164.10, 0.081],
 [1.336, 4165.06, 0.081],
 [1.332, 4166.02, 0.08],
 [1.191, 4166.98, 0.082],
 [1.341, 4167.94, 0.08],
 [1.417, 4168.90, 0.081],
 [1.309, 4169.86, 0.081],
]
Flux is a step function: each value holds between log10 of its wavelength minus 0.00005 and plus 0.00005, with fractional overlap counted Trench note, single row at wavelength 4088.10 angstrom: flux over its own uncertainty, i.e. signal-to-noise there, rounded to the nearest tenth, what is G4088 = 15.5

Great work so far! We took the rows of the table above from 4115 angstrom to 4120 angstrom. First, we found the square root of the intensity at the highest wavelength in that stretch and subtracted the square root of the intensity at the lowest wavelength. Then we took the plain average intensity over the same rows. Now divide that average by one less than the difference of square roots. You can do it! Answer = -1.32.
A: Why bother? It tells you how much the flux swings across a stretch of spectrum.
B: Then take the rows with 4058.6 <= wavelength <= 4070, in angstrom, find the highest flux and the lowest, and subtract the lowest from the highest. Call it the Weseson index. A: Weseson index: 0.40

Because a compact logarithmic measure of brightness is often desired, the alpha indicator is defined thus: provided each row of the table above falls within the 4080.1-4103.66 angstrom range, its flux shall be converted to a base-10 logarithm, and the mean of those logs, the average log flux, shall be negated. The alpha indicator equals -0.050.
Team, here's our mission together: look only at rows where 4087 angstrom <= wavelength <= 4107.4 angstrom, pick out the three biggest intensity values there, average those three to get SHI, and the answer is 1.32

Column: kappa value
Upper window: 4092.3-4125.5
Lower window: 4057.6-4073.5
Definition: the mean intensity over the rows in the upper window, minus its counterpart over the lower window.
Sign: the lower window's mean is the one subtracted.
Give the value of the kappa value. -0.16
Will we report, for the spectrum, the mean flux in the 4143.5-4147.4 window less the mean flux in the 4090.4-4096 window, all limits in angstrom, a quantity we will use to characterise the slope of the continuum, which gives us 0.14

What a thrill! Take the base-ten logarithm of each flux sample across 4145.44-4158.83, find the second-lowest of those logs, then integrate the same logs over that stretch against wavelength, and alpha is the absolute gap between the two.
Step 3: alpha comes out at 1.56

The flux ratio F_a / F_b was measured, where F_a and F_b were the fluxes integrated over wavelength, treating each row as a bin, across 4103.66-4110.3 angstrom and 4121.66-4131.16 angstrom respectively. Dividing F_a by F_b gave 0.60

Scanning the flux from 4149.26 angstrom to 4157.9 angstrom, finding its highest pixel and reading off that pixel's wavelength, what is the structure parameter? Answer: 4157.40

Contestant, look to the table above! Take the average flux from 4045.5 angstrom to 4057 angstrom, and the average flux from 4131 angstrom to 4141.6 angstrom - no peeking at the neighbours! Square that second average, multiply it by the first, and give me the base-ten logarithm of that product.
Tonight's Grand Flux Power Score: 0.37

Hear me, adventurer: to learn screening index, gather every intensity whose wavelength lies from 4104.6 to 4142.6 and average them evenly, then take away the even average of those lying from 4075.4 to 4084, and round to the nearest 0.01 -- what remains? -0.02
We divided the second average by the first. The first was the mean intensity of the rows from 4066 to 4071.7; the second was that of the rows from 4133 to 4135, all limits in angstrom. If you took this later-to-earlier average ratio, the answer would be 0.94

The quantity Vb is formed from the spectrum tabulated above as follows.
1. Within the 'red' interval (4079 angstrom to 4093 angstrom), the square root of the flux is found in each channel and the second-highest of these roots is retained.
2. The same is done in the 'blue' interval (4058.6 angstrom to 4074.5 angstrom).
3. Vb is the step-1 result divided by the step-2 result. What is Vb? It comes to 0.99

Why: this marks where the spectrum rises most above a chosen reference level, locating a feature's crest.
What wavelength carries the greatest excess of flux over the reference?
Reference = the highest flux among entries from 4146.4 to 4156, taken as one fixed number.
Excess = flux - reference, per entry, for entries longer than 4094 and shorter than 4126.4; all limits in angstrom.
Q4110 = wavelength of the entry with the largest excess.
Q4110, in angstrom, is 4116.44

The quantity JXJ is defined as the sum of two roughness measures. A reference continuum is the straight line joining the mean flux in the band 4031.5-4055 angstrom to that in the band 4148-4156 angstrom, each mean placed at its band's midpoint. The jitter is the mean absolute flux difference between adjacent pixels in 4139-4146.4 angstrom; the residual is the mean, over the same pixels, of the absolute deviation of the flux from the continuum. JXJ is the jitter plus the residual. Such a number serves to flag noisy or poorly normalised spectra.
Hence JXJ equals 0.11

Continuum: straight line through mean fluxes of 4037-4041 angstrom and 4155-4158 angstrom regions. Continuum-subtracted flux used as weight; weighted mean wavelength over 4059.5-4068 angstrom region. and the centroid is 4063.5 angstrom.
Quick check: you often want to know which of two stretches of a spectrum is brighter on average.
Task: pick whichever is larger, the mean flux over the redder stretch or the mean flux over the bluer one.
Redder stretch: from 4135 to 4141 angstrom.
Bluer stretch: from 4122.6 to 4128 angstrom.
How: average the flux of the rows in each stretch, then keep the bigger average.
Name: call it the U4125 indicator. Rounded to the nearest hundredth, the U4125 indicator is 1.34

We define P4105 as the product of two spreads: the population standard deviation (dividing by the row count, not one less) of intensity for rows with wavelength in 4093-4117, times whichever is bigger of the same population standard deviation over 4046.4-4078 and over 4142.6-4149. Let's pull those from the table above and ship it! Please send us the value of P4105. 0.016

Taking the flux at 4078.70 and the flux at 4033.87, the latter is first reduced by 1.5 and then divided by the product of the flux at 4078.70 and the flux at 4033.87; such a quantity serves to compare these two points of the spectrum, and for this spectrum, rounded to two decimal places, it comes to -0.12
